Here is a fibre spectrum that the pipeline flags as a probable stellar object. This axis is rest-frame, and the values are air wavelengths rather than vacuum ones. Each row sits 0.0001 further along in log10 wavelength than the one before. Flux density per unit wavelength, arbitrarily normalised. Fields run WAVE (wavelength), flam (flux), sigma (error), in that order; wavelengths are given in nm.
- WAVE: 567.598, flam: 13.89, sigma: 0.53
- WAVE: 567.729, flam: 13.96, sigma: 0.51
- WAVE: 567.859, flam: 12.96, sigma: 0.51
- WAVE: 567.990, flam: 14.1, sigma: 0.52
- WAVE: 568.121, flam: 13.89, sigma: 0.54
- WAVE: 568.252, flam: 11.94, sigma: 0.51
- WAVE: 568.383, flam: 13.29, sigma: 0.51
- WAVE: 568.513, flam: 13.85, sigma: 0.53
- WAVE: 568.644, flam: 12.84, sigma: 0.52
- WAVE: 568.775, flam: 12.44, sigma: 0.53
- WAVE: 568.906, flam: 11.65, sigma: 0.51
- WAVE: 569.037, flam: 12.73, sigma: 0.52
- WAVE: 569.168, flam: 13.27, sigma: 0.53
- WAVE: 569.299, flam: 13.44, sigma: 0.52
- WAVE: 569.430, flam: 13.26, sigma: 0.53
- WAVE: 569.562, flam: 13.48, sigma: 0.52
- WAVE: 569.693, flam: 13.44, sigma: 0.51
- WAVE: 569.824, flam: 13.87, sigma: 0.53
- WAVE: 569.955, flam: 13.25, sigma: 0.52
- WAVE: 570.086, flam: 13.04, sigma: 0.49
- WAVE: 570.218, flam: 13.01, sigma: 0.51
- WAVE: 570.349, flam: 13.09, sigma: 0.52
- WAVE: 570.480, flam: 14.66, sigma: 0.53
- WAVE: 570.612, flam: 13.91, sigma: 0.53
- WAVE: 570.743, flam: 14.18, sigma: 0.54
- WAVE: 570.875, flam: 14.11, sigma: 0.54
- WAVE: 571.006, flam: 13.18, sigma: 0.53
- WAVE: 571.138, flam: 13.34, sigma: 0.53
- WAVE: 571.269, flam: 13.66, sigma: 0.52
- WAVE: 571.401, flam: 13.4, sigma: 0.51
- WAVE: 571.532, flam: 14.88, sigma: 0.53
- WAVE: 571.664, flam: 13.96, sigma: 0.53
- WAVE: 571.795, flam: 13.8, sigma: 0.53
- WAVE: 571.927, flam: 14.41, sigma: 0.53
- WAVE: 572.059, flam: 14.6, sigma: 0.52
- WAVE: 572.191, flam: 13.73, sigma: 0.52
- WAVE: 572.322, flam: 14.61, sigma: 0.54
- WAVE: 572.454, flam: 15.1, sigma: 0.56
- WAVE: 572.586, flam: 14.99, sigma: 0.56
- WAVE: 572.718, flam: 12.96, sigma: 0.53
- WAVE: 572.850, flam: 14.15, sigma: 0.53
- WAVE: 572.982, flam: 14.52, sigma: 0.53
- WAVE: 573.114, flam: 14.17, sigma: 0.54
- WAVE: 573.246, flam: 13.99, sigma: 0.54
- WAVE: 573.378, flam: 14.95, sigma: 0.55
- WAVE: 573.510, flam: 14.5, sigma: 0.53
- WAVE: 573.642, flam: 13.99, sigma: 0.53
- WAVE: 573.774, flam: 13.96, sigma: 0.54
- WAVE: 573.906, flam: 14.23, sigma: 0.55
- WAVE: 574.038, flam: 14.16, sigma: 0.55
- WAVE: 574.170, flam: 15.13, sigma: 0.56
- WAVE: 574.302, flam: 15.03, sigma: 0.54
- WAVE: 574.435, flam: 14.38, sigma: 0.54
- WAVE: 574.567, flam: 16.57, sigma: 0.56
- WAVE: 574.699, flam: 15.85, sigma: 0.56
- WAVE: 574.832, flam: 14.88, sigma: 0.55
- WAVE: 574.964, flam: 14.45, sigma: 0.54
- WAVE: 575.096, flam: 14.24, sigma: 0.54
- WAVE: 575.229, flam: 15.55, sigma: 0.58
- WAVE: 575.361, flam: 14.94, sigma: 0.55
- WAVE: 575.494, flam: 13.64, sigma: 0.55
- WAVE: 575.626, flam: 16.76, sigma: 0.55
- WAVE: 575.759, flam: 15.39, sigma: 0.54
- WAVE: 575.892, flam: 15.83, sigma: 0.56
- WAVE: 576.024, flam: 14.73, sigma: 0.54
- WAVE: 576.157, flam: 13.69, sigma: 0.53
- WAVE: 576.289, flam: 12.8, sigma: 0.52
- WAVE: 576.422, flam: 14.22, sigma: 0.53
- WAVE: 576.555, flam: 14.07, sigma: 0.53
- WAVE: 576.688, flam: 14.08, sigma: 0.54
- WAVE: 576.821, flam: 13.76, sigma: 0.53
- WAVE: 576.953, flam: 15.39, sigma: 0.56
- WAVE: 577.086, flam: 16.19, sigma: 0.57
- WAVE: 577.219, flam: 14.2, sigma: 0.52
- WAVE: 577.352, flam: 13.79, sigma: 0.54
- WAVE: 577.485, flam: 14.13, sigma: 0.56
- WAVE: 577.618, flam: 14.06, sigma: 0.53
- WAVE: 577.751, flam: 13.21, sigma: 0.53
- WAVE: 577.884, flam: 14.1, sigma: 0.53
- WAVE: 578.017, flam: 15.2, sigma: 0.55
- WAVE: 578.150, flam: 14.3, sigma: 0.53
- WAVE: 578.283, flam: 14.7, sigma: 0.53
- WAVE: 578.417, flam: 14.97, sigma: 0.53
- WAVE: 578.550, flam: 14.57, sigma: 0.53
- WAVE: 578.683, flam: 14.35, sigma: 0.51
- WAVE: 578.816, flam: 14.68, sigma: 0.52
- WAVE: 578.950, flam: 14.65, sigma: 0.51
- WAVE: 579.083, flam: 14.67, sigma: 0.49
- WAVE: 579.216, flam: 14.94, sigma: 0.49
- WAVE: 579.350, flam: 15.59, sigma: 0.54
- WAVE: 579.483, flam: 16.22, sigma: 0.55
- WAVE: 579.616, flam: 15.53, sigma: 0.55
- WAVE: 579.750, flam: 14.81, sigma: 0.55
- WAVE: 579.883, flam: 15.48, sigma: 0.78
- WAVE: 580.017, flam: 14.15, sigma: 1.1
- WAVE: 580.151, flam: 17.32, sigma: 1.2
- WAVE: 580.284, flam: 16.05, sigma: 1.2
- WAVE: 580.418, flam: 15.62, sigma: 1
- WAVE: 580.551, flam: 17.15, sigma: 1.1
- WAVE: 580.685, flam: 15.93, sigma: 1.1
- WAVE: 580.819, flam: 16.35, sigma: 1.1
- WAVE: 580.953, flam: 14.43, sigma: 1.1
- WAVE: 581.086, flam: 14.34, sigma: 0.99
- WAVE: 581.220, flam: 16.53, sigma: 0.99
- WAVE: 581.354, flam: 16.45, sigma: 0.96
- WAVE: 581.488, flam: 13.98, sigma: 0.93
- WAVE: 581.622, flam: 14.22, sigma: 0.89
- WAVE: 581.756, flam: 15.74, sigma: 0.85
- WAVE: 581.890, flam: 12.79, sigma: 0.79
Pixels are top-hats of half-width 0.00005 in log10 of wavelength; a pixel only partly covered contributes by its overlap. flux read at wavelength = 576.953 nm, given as 15.39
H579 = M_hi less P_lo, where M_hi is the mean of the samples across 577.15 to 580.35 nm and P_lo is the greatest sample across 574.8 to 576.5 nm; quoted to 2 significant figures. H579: -1.9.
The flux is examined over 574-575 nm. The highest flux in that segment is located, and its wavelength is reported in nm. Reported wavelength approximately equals 574.567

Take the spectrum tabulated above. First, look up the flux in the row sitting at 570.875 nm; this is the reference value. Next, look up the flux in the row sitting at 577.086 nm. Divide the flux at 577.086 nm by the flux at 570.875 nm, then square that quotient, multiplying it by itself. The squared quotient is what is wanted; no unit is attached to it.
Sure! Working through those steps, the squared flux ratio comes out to 1.32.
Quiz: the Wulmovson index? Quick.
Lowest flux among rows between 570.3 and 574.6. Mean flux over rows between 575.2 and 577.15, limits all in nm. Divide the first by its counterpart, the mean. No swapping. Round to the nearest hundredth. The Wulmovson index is 0.88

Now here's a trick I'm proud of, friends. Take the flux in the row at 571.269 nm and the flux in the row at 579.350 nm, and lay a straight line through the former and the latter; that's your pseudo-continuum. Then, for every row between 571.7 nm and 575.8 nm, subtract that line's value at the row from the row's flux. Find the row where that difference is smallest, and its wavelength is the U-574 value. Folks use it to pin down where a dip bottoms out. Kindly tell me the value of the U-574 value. 572.718 nm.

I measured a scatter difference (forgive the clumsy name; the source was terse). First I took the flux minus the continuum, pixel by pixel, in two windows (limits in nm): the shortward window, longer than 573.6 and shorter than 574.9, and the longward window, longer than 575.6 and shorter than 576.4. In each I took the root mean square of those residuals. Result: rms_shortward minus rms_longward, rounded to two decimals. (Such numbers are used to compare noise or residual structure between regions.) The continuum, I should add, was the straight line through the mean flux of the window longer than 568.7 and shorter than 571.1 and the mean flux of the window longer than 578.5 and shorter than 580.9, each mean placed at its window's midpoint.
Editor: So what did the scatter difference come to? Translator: -0.45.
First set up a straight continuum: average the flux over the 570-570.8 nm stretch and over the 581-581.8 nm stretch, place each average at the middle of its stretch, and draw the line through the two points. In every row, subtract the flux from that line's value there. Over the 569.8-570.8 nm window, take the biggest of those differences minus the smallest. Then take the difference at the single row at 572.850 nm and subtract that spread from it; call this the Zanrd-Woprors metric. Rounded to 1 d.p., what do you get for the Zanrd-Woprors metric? -1.8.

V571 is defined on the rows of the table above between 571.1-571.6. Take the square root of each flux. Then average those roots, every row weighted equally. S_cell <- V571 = 3.72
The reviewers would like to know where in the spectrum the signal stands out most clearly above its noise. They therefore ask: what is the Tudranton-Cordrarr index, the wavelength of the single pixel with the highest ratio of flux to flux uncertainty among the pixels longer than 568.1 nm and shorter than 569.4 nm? 568.513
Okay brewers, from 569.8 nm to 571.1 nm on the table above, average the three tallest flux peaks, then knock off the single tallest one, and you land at -0.34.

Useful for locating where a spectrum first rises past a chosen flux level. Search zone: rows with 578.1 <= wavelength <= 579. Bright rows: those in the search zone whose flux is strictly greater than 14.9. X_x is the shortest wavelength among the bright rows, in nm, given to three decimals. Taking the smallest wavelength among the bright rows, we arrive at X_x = 578.417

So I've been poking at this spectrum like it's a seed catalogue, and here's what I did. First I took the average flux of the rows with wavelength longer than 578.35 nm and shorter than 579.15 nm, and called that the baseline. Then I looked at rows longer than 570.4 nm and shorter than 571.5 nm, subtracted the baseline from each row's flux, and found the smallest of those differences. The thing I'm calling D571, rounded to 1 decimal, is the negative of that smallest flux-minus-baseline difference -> 1.5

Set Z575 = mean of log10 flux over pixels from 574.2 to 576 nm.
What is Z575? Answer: 1.18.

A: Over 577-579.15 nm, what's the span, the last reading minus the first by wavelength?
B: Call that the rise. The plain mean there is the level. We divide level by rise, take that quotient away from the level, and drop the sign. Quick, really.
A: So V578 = 24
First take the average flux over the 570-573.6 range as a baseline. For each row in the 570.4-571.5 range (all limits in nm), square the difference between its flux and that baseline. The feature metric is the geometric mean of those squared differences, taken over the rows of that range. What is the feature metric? 0.11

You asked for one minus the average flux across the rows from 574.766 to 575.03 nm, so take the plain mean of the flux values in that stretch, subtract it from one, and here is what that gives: -13.7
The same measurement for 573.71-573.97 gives -13.1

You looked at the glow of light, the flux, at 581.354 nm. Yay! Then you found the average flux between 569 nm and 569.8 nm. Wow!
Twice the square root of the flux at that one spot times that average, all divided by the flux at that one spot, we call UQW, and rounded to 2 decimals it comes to 1.80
